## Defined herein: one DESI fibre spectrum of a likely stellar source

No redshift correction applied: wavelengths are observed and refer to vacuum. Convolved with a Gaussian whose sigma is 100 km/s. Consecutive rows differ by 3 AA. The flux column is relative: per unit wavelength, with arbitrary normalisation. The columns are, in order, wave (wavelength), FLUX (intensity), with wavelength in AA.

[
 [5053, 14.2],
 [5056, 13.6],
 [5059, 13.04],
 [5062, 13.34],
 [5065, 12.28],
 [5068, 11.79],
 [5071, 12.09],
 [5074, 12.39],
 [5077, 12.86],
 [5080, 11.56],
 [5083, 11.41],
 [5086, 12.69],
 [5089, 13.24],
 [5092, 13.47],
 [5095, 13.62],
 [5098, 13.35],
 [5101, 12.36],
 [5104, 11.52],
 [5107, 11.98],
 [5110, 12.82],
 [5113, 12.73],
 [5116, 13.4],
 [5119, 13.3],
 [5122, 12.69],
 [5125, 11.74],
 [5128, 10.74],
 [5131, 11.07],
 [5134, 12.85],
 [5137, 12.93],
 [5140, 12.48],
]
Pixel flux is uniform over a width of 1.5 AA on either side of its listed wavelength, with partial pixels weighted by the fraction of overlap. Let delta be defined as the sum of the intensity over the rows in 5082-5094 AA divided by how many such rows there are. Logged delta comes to 12.7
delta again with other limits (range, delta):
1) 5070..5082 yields 12.2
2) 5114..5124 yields 13.1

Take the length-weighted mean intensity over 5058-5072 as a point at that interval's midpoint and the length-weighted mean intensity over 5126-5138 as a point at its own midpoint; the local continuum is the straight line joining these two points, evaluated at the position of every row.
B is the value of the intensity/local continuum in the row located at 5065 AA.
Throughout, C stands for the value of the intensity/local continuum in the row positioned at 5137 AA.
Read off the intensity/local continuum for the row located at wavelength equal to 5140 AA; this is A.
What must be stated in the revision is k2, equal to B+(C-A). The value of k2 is 1.02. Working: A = 1.06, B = 0.98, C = 1.096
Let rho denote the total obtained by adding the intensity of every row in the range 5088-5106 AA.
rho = 78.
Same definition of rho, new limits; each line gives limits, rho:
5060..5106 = 188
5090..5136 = 188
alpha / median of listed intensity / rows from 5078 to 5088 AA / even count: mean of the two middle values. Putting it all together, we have 11.6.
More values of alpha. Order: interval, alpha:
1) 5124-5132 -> 11.1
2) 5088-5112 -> 13.0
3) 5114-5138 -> 12.8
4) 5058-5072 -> 12.3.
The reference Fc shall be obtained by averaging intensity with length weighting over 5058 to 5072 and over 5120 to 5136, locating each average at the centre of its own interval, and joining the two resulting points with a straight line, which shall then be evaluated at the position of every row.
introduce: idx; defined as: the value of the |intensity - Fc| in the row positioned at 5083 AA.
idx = 0.9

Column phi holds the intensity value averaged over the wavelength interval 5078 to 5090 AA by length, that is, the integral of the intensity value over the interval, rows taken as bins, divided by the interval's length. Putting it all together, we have 12.2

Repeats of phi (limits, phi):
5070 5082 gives 12.2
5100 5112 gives 12.2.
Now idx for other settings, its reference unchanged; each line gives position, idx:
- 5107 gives 0.1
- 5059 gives 0.5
